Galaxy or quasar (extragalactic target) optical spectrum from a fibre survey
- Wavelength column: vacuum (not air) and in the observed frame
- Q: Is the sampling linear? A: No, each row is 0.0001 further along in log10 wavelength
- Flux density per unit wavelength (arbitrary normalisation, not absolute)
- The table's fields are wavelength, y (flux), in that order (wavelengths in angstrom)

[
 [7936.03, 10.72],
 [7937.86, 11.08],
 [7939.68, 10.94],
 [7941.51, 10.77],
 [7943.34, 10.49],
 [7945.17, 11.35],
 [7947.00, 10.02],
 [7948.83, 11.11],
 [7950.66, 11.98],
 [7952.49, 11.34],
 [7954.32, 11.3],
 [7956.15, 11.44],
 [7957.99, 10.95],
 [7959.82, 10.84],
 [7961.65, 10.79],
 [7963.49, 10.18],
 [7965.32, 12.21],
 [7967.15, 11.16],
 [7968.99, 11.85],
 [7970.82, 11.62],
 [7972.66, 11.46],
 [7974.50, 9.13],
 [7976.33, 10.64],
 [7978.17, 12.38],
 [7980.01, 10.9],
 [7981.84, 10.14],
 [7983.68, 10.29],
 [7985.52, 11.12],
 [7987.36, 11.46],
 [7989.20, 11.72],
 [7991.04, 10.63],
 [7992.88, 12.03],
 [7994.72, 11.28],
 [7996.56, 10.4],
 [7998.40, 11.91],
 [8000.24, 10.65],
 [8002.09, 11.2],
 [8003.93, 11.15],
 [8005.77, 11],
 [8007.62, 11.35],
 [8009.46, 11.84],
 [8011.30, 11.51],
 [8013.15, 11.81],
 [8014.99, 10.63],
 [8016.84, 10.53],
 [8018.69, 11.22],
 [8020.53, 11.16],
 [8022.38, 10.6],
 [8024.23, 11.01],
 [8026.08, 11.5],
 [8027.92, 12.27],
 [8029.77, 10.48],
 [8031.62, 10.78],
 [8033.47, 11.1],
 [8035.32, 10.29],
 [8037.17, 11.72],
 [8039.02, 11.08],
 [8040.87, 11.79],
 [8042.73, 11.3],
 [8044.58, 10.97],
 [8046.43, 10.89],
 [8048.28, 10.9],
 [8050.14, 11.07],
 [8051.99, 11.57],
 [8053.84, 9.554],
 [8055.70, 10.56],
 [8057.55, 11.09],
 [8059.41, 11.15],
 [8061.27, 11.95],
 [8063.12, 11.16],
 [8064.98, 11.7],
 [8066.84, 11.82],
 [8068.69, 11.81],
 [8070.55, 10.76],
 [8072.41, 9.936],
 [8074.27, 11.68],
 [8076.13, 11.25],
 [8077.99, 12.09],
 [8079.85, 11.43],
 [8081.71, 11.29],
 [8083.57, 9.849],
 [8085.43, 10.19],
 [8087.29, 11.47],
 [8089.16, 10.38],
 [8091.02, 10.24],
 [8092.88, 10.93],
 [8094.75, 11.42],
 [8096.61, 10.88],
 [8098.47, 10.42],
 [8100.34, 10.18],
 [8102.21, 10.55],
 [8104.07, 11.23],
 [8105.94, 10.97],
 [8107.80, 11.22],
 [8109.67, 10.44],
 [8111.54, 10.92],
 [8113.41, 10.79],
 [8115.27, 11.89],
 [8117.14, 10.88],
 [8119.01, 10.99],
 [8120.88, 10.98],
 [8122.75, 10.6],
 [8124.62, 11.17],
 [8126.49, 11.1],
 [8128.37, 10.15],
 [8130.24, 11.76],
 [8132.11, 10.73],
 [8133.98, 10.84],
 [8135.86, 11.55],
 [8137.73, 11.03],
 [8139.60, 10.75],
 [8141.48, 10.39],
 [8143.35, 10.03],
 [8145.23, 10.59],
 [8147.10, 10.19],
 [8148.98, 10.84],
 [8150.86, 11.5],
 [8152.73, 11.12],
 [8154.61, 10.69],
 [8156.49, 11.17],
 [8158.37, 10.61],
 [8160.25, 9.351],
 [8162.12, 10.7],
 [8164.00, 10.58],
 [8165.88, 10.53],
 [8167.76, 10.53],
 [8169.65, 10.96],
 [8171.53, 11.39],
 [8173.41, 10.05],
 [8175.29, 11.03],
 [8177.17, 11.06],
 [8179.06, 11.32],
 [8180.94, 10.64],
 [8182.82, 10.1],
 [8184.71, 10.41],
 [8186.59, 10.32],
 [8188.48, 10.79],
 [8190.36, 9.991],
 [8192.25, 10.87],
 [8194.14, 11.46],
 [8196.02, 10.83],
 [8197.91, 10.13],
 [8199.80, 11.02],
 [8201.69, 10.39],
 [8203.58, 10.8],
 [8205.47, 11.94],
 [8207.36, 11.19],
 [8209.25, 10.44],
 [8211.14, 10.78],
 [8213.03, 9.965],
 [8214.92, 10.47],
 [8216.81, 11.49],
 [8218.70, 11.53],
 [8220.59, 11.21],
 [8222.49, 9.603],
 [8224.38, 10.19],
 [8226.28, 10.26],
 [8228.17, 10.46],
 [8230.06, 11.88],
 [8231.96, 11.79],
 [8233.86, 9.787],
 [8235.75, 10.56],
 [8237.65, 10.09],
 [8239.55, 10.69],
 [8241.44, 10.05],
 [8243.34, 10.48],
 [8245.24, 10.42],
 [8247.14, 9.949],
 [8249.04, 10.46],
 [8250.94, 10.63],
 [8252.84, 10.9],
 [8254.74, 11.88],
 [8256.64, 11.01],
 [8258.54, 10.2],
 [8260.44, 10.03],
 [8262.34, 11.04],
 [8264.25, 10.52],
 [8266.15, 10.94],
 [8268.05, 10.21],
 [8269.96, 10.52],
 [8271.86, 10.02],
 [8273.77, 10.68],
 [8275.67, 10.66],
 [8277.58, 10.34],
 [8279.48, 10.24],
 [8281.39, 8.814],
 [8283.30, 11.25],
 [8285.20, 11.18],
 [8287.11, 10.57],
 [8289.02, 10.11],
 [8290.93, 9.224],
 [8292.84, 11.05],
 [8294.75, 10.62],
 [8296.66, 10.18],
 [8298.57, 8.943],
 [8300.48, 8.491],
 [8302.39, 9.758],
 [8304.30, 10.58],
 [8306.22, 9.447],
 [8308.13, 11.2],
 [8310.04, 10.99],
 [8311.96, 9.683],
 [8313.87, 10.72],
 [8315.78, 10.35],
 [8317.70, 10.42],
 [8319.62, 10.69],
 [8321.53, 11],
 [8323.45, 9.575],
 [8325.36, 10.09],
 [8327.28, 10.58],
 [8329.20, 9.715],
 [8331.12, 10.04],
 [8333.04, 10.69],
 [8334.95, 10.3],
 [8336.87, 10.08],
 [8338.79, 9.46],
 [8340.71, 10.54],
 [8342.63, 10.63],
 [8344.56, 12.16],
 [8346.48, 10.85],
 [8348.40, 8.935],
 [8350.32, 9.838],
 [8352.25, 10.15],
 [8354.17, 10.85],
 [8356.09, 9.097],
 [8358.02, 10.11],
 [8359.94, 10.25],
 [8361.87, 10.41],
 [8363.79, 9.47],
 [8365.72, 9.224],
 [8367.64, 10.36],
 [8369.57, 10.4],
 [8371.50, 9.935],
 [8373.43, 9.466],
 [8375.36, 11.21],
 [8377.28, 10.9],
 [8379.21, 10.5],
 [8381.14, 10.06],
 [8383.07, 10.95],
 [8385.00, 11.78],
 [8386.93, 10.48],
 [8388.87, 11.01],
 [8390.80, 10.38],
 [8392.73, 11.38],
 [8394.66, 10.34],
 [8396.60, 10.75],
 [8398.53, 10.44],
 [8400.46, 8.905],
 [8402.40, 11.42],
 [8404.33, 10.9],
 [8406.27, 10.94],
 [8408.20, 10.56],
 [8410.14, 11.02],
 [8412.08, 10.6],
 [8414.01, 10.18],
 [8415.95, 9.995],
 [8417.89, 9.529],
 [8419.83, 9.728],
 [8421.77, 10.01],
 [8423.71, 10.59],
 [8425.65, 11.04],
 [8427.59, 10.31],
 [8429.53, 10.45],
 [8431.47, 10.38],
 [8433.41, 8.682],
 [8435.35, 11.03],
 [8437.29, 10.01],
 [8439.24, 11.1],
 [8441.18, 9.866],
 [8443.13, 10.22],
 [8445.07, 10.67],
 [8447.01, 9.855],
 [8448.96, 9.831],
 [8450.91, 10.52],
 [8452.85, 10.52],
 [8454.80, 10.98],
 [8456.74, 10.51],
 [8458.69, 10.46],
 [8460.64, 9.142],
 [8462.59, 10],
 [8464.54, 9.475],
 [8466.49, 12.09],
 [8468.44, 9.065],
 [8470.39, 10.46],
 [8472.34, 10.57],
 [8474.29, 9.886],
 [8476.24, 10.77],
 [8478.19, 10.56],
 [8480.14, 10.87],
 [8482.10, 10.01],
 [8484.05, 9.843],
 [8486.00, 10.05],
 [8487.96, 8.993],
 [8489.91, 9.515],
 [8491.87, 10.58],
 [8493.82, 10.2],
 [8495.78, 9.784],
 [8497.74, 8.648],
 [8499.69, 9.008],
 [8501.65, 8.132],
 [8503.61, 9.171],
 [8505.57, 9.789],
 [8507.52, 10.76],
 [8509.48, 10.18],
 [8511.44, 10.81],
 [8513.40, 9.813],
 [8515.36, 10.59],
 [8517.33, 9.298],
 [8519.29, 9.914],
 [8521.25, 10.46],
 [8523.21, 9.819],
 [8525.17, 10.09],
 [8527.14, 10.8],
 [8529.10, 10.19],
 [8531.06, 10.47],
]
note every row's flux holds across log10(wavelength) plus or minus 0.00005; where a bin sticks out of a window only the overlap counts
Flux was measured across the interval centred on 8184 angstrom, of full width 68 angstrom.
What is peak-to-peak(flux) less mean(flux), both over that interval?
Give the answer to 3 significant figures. -8.15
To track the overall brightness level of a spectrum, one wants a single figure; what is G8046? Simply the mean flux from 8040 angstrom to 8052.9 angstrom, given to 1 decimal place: 11.2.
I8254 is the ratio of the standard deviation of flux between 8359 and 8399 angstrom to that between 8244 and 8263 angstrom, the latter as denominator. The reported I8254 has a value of 1.1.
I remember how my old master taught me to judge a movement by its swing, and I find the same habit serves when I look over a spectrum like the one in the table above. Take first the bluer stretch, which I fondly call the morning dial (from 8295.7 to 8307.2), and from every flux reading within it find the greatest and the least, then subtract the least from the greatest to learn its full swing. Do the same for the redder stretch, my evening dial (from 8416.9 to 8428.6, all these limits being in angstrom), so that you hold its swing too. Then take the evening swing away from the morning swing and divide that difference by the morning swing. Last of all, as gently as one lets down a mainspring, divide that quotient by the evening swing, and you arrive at 0.18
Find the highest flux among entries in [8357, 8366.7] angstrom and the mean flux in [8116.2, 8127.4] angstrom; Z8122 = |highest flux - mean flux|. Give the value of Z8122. 0.543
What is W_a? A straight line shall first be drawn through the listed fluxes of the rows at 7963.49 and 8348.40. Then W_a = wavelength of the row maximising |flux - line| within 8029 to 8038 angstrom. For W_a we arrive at 8037.17 angstrom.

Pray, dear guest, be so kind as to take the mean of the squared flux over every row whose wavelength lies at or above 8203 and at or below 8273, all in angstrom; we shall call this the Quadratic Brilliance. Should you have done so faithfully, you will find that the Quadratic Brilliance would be 114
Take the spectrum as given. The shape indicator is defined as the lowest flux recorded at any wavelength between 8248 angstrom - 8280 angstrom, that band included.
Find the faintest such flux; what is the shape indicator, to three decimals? 10.020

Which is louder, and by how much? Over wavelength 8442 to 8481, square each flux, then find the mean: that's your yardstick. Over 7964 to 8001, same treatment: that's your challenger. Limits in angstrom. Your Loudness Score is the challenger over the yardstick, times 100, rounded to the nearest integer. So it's 117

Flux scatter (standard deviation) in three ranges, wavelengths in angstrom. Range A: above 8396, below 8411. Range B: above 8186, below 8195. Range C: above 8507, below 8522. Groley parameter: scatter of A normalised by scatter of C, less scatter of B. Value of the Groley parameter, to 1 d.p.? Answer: 0.9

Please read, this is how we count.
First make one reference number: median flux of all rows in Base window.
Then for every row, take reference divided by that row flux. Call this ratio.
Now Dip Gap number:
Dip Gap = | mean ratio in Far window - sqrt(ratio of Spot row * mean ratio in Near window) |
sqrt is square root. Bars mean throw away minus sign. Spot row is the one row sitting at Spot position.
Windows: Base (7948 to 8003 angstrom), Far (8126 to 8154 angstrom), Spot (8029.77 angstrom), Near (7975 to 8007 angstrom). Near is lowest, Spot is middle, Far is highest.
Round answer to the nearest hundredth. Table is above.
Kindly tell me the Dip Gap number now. 0.00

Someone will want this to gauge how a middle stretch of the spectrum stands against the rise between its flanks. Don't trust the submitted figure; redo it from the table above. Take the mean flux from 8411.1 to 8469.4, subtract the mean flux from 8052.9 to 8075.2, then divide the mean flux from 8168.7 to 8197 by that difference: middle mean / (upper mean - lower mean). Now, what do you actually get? -12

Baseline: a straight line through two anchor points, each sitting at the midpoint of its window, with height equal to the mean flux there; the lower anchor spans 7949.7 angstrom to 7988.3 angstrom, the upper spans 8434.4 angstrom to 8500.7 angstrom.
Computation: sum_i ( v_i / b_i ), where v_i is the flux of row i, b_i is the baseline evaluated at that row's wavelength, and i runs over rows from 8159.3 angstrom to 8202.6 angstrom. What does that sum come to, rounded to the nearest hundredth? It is 22.85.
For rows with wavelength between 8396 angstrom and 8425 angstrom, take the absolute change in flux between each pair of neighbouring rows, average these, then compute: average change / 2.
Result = 0.297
